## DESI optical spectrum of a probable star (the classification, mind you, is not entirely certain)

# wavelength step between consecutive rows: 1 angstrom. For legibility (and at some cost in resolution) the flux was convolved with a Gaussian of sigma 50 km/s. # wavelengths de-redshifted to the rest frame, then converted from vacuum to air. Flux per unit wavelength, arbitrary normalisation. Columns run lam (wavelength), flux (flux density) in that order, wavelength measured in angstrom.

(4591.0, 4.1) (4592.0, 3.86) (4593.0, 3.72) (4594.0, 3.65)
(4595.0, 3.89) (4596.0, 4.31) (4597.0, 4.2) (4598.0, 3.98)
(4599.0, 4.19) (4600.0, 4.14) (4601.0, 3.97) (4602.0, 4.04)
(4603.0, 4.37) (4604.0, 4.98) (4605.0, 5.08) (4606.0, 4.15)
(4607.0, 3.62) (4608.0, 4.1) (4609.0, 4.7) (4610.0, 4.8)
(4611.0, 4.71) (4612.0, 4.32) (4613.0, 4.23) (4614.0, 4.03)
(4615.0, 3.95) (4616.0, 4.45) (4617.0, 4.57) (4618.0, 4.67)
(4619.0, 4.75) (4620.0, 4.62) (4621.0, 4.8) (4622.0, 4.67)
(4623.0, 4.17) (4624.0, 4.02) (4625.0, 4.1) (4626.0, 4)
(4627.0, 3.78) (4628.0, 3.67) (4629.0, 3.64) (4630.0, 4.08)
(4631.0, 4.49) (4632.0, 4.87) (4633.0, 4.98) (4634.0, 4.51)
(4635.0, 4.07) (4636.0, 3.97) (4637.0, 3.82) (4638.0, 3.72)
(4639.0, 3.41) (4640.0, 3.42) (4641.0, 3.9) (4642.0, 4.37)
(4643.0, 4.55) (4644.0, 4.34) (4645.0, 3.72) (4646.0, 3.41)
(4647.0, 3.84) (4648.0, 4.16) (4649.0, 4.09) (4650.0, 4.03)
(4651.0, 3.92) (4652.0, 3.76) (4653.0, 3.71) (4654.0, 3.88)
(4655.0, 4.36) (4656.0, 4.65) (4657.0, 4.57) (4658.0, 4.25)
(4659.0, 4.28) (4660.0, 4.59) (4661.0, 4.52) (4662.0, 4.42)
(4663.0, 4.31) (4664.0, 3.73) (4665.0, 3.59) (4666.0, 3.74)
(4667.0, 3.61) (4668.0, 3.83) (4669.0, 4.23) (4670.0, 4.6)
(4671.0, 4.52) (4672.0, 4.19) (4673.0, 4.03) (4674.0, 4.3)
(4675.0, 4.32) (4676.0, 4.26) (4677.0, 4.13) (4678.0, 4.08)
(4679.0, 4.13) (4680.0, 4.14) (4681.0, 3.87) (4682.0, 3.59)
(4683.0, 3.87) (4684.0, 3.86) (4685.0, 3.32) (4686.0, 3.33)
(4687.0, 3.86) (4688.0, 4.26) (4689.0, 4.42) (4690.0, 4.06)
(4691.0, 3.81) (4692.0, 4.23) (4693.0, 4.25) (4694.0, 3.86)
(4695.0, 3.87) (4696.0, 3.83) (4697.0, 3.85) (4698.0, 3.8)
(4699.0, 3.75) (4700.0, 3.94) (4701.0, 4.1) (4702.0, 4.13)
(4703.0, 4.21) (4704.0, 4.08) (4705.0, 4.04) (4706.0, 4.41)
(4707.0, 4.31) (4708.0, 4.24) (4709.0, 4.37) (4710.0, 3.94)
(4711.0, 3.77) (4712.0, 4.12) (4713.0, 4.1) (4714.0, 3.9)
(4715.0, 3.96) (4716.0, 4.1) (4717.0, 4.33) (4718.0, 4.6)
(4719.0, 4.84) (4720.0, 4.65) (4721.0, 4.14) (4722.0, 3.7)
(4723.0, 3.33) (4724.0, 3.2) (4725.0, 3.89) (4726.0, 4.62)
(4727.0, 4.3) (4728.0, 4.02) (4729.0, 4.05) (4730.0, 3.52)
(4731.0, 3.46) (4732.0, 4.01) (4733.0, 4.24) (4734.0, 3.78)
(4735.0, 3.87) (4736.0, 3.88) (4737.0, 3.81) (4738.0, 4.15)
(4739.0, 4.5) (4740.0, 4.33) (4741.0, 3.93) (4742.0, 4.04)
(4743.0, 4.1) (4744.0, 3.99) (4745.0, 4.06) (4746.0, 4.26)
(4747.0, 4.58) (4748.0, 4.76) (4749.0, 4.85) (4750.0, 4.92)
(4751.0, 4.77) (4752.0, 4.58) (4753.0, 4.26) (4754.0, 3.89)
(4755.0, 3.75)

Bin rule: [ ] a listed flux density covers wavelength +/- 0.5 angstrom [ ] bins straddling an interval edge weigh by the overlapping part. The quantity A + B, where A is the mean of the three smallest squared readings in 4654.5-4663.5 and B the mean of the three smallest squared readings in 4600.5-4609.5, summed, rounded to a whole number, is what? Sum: 33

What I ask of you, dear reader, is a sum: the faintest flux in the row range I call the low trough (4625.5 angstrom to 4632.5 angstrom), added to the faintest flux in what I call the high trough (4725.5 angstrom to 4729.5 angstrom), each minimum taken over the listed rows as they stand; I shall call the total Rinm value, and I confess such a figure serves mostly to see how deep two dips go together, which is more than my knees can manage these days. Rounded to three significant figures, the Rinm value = 7.66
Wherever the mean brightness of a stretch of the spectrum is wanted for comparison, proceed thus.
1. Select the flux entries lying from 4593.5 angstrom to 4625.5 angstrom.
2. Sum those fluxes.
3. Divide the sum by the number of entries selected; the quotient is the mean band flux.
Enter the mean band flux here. 4.32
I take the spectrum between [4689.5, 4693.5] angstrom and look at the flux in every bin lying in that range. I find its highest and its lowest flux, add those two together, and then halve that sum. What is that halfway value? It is 4.03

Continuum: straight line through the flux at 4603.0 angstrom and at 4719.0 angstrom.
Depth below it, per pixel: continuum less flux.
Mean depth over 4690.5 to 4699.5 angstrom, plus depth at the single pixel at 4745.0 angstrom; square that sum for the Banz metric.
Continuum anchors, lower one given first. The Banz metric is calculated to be 2.9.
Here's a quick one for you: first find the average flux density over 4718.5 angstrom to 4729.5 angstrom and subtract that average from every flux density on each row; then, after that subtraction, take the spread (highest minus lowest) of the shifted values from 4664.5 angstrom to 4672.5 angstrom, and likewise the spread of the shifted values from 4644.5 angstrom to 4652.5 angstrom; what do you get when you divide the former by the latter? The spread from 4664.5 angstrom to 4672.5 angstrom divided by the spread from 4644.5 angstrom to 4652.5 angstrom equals 1.35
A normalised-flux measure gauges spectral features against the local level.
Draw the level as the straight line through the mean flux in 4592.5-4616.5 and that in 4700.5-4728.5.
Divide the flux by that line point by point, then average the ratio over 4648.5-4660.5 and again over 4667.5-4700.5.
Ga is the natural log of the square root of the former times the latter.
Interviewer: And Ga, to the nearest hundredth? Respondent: -0.02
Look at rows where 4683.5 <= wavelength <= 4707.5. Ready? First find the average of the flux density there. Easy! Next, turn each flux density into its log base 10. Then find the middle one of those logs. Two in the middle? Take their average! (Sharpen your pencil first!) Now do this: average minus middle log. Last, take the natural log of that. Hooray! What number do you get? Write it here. 1.22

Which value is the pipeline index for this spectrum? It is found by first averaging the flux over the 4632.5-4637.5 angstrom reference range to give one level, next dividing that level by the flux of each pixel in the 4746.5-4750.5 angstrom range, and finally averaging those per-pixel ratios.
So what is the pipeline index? 0.894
